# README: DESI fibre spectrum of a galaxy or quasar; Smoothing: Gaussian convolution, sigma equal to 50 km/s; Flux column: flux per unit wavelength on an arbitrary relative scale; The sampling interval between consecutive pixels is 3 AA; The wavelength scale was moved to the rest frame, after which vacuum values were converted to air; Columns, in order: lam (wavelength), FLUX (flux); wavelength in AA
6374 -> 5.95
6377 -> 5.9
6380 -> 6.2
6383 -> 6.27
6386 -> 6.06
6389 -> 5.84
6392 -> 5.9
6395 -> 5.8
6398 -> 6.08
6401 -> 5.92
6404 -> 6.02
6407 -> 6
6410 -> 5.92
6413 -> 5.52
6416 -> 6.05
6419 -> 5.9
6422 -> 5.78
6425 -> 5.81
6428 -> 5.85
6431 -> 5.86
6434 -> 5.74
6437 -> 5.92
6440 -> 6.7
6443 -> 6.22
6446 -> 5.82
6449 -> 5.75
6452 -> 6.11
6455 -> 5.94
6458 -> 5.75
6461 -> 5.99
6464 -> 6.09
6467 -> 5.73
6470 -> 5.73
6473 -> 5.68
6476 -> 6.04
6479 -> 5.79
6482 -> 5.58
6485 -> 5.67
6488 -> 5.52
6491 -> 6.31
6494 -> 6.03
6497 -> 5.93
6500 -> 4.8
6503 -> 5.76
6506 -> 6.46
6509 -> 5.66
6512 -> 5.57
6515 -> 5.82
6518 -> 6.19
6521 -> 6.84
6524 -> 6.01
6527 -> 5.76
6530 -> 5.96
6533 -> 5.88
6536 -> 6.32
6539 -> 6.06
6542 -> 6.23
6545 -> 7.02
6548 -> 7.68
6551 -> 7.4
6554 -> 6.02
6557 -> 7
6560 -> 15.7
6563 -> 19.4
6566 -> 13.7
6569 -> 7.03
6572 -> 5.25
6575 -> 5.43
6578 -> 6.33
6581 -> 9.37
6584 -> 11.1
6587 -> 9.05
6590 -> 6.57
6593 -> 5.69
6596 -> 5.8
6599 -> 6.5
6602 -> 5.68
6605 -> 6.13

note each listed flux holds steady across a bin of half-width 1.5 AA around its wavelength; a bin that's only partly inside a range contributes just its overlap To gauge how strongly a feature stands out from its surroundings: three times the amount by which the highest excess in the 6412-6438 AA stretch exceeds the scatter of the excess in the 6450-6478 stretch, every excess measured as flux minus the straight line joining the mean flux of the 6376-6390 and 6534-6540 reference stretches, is -0.6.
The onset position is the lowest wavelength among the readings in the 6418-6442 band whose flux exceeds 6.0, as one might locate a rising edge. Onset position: 6440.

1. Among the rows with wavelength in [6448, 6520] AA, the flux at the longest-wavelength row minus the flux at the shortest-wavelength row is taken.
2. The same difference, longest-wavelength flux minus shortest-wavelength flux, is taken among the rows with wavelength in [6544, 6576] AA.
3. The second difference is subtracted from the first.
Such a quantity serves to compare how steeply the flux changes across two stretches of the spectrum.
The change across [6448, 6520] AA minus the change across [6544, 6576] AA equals 2.03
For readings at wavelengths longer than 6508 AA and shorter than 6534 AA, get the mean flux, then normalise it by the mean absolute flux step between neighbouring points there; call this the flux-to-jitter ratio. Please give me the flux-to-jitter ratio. 18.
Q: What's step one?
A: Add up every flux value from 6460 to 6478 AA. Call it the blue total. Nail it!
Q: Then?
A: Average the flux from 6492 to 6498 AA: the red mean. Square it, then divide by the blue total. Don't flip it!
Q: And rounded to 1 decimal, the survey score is 1.0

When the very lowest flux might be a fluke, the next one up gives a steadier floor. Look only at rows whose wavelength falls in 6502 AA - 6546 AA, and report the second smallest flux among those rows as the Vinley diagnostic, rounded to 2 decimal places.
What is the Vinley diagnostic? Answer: 5.66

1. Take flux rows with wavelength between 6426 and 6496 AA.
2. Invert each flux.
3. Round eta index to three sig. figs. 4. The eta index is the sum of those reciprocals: 3.90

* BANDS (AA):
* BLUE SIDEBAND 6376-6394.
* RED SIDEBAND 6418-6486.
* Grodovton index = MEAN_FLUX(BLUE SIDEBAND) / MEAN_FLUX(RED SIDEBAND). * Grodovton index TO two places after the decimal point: 1.02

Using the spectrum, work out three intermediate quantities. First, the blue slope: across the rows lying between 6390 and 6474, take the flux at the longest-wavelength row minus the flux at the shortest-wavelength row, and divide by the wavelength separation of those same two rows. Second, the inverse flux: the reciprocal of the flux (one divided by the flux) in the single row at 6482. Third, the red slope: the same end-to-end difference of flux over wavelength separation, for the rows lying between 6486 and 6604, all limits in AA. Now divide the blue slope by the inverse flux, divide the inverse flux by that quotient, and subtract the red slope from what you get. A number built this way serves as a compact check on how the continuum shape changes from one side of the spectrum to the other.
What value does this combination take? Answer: -12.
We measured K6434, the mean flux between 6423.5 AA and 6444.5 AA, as 6.0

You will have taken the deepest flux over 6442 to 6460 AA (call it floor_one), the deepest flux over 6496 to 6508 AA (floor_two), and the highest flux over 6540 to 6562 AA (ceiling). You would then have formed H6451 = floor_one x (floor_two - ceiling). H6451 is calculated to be -63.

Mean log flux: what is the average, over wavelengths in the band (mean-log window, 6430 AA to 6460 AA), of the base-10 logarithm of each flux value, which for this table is 0.776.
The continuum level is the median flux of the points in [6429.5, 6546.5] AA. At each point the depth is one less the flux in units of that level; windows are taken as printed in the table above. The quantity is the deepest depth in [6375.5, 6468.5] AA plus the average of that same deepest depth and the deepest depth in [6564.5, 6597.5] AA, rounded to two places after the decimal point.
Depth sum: 0.16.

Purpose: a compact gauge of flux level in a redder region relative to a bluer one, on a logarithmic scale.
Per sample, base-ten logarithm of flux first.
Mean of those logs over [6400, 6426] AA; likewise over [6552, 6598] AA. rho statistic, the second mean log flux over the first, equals 1.18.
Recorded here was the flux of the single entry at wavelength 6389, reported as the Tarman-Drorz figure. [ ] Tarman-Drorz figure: 5.84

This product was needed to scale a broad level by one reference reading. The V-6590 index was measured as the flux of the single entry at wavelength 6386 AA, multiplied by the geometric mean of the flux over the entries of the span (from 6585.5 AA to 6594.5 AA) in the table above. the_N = 42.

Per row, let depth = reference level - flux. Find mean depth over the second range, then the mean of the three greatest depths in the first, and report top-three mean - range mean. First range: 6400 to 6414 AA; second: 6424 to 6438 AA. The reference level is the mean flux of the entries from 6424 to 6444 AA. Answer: 0.05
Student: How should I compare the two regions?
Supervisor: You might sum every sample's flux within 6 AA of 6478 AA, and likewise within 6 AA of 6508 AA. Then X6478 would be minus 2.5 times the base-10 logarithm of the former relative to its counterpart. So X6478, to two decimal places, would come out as 0.02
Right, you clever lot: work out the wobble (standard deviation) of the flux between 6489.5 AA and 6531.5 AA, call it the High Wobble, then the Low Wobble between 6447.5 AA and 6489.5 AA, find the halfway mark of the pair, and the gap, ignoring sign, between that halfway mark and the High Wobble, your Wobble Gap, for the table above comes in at 0.14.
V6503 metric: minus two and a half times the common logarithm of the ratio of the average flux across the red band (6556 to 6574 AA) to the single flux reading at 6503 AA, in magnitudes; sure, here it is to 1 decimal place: -0.7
